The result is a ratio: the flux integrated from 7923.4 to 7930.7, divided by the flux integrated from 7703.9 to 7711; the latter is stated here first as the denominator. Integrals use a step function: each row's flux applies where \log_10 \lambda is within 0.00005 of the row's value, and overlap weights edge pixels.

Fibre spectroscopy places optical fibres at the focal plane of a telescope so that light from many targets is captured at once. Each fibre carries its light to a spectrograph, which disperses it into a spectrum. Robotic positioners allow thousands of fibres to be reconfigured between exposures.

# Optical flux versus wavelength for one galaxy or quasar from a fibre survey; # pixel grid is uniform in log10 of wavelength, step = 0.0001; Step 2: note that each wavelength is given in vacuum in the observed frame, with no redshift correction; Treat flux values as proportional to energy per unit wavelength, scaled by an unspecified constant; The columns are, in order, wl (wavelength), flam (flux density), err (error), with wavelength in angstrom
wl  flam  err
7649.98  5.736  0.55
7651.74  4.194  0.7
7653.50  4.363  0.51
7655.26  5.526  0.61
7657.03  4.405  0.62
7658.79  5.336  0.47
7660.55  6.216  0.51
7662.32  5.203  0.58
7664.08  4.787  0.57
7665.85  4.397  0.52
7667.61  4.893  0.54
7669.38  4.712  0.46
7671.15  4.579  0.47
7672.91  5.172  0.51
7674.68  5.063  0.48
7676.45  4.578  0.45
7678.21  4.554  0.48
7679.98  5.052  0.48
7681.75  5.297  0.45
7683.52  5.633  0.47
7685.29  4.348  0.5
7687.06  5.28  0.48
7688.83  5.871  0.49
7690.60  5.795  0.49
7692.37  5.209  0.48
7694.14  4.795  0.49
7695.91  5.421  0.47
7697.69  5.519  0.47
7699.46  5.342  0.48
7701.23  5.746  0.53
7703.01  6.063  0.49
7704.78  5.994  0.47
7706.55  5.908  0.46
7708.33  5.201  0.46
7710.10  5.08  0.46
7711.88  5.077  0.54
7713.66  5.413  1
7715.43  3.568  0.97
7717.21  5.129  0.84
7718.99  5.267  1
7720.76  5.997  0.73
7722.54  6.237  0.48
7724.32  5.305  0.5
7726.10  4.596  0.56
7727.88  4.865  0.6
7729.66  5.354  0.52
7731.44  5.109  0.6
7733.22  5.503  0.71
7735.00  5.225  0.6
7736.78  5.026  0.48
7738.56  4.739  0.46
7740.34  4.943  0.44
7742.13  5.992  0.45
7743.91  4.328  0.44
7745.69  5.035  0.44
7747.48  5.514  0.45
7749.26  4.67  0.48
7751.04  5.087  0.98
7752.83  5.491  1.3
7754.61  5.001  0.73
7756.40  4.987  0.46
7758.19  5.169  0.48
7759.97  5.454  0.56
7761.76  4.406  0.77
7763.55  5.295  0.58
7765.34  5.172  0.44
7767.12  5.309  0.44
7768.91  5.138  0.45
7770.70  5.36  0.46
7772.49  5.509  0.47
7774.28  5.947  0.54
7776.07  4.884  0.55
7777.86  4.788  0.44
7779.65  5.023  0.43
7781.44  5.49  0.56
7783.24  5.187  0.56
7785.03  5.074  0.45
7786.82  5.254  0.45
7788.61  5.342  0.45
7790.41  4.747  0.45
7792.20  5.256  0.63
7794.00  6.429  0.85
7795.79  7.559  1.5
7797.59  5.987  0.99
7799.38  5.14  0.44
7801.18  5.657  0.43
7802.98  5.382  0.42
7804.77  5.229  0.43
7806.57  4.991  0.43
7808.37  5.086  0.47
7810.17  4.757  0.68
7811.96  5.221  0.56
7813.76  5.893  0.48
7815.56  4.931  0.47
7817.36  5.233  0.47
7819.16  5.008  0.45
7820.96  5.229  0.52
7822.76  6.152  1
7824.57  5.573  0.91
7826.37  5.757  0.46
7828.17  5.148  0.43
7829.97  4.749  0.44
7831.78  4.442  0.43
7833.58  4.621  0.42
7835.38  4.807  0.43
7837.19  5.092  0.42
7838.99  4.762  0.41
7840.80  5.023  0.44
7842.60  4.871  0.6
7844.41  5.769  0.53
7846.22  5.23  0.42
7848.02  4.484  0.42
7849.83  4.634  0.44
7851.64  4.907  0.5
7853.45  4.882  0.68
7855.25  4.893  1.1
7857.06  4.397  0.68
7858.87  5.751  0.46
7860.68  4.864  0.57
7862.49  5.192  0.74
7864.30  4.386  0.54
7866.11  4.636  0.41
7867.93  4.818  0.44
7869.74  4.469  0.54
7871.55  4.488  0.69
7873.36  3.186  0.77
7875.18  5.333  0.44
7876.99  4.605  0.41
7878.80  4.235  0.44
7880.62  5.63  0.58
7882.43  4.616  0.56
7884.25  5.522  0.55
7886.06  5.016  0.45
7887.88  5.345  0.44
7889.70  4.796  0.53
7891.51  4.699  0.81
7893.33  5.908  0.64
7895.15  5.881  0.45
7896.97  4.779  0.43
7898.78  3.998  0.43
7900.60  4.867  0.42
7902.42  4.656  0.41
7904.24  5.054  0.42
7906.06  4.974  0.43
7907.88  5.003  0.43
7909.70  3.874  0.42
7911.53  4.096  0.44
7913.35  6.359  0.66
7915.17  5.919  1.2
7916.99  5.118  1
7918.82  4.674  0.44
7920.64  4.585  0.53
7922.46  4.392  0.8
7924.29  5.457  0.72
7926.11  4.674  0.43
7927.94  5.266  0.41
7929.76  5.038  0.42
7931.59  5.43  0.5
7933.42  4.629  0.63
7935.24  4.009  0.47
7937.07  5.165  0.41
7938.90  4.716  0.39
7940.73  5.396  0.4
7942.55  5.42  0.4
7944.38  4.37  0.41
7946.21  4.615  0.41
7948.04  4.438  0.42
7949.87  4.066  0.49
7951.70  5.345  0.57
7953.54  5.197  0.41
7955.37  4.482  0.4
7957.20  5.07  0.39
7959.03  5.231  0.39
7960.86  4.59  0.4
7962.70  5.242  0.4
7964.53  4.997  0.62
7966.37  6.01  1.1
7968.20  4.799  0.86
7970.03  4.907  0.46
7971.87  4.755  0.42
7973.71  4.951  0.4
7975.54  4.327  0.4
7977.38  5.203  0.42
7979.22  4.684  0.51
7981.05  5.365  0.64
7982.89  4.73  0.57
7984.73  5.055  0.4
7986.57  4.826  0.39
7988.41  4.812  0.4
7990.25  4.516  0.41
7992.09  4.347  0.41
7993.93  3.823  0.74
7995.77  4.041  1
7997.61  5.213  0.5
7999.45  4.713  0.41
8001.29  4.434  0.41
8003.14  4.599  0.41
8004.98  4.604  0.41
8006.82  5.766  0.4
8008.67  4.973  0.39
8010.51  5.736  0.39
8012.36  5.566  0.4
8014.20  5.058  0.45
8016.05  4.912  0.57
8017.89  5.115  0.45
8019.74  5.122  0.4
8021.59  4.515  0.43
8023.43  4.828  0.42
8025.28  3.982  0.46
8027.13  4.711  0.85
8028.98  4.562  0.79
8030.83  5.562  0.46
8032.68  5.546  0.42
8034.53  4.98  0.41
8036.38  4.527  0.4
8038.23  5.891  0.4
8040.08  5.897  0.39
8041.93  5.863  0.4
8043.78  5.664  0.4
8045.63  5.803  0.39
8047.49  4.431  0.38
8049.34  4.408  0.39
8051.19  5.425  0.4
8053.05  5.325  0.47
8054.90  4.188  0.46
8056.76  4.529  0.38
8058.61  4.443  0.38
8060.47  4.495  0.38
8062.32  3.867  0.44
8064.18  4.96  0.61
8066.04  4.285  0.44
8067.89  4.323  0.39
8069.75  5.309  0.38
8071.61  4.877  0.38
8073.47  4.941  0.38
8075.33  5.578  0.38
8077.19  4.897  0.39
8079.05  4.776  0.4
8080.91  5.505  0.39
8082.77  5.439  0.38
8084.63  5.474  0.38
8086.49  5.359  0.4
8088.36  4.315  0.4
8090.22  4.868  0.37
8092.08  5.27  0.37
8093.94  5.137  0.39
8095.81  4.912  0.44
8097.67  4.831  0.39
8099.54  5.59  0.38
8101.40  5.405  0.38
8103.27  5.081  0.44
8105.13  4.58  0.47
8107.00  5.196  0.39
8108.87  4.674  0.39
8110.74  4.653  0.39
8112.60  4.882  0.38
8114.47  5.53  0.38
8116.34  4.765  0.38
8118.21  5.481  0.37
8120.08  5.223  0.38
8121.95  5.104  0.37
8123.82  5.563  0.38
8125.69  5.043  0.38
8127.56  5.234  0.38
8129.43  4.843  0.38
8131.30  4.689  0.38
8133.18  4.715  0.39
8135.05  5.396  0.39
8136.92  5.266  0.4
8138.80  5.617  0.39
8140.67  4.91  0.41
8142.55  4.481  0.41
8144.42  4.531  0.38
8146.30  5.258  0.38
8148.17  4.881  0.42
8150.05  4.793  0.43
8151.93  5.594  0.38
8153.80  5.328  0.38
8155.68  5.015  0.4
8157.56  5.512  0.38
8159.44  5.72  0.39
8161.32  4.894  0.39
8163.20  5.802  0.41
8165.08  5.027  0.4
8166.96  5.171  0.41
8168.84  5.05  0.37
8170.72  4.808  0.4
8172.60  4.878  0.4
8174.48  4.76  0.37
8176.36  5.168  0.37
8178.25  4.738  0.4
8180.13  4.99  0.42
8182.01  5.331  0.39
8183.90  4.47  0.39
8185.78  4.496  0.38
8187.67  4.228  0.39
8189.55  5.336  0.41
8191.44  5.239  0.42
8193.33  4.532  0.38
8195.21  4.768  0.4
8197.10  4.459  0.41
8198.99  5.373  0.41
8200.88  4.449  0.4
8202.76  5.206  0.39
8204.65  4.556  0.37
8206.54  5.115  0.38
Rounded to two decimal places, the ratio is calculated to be 0.95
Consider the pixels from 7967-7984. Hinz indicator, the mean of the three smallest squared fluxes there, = 21.0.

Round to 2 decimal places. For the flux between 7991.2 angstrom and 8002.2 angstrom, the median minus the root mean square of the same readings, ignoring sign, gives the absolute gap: 0.06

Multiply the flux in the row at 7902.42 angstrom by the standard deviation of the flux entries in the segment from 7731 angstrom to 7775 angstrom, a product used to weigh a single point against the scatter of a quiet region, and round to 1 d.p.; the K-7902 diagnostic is 1.8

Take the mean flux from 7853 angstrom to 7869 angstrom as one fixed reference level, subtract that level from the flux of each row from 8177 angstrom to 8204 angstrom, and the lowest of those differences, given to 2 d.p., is -0.64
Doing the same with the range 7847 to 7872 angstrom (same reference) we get -0.48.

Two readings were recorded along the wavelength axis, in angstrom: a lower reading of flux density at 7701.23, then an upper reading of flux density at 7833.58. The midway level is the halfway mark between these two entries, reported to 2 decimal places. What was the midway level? 5.18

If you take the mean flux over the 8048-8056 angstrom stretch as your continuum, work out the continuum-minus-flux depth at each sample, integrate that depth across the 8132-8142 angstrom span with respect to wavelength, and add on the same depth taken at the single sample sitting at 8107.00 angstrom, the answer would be -4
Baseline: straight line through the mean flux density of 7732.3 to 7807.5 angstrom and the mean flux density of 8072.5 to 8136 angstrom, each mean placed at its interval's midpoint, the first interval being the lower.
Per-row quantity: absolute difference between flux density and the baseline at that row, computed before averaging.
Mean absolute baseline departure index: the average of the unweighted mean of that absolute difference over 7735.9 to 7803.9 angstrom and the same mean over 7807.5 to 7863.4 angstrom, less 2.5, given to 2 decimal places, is -2.12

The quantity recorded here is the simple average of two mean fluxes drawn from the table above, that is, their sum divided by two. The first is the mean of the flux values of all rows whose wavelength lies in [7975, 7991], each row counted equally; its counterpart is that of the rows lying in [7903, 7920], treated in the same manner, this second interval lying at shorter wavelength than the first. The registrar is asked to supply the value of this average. 4.92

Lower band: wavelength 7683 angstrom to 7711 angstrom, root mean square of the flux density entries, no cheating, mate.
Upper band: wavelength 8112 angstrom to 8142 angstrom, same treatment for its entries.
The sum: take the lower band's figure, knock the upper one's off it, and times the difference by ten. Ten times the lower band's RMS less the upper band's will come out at 3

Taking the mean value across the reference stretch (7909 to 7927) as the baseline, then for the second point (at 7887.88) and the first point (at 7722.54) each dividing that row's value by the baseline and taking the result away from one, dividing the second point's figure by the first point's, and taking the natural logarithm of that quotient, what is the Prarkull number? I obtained -1.1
